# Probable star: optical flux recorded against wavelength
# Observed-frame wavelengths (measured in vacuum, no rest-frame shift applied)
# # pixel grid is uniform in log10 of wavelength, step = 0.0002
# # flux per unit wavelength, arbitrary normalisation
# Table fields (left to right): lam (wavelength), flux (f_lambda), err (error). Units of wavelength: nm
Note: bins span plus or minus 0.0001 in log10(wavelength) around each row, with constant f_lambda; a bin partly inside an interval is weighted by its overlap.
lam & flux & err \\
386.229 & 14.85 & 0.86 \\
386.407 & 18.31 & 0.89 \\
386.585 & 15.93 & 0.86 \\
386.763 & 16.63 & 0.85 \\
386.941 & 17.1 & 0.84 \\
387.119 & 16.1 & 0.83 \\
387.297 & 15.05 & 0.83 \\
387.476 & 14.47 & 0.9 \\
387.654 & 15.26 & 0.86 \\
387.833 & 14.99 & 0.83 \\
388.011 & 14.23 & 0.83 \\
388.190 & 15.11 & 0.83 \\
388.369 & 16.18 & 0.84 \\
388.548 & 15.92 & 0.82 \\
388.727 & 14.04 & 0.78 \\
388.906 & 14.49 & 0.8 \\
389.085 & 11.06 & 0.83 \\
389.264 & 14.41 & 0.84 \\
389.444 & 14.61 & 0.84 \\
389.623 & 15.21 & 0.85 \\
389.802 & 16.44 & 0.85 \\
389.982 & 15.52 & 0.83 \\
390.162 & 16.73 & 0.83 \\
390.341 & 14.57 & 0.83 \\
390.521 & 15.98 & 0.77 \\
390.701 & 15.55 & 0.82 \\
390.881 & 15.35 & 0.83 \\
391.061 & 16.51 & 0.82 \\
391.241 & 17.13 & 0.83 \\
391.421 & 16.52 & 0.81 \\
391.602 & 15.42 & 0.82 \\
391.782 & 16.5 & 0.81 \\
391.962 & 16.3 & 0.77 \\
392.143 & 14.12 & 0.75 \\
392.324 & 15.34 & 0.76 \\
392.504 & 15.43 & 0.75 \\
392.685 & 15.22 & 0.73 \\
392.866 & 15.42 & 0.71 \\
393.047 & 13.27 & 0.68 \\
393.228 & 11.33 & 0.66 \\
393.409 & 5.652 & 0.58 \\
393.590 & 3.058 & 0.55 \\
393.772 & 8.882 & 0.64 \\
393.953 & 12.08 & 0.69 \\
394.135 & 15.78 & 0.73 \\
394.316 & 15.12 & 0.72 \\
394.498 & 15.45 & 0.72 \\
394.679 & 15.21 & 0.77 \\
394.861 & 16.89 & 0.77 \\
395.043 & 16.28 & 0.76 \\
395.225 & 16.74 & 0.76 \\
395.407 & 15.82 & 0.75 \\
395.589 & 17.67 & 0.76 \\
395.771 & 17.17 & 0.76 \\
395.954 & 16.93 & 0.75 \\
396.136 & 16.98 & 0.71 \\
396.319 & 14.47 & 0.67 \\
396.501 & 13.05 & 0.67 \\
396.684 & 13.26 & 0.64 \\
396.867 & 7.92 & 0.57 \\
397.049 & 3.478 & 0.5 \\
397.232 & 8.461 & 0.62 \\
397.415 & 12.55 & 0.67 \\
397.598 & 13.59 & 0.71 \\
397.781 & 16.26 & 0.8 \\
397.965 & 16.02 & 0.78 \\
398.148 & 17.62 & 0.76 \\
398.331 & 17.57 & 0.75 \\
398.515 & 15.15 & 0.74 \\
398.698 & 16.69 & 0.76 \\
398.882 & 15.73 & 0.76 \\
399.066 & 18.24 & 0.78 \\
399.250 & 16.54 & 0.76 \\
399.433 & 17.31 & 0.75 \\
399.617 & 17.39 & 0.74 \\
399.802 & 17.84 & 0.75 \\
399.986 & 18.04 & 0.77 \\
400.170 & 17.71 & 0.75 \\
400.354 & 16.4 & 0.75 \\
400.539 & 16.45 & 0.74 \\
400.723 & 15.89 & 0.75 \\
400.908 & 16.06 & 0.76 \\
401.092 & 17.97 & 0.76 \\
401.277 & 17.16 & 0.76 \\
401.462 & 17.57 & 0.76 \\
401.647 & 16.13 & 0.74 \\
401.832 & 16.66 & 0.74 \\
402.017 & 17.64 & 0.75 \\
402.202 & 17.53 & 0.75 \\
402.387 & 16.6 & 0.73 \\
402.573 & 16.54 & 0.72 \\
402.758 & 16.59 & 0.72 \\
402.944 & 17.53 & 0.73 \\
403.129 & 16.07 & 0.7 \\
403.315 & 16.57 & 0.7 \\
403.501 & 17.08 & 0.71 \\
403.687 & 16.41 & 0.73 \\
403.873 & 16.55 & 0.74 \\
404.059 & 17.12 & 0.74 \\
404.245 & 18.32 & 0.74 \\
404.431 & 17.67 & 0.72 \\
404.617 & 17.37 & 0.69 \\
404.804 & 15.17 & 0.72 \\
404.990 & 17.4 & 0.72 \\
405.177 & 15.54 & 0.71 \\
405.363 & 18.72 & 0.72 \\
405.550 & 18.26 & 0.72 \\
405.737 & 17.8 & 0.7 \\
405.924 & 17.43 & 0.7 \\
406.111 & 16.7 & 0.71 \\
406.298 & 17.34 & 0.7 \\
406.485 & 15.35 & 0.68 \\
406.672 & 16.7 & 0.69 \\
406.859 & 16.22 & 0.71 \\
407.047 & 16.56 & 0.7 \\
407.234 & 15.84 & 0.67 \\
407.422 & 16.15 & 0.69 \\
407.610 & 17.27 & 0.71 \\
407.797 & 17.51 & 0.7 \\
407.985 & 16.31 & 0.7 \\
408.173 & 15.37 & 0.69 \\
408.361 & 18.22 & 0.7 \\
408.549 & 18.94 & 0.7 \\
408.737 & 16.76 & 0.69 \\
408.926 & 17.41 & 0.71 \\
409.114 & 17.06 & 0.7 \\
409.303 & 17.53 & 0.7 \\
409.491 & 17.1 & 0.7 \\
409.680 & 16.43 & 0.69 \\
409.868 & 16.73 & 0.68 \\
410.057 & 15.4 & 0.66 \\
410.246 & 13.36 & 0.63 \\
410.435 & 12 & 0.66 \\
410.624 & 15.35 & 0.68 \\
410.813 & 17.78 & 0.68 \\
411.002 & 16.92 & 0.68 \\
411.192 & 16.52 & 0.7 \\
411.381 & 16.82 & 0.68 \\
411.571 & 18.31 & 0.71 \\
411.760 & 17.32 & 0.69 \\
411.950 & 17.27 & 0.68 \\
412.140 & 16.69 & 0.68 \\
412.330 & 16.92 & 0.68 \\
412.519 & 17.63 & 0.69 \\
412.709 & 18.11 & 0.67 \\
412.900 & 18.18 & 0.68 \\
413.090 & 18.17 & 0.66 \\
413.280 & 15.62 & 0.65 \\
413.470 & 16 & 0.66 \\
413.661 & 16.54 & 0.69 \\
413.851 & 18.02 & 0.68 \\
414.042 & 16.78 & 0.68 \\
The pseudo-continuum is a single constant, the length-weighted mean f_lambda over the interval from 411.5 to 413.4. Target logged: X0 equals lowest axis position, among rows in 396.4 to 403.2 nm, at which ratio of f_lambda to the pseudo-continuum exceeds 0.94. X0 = 398.148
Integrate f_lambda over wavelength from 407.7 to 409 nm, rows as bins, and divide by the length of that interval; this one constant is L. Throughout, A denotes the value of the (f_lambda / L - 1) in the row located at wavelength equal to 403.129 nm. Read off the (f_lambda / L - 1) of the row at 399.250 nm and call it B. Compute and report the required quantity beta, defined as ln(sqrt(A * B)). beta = -3.0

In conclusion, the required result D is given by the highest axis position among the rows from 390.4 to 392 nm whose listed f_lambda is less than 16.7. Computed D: 391.962 nm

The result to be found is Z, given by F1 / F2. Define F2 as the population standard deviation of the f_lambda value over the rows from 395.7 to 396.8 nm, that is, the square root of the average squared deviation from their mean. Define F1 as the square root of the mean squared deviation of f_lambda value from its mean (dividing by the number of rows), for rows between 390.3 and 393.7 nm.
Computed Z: 2.0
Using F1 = 3.6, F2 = 1.8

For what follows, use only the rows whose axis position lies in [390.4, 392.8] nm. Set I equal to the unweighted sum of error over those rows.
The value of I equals 10.3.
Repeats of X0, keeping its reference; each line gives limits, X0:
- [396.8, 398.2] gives 398.148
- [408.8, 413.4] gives 408.926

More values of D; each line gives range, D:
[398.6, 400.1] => 399.250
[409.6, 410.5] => 410.435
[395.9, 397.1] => 397.049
